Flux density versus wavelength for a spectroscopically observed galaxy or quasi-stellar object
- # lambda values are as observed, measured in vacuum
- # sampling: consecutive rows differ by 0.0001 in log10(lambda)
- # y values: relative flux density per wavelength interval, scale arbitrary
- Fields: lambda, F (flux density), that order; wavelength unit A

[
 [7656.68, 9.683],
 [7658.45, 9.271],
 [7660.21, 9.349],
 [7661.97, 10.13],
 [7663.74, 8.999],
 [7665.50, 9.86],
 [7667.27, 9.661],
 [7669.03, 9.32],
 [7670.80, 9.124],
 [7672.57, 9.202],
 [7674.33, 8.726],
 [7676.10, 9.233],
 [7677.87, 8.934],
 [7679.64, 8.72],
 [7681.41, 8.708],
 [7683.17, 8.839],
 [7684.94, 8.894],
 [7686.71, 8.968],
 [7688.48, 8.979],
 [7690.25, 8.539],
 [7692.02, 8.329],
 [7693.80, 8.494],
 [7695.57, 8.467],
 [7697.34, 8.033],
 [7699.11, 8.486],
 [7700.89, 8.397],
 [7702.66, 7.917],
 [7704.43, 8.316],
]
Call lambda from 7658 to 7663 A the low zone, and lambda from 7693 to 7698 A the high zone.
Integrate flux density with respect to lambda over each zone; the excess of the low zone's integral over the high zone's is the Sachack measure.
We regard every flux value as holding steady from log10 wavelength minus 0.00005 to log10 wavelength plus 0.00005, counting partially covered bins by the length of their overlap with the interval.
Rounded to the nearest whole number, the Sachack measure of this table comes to 6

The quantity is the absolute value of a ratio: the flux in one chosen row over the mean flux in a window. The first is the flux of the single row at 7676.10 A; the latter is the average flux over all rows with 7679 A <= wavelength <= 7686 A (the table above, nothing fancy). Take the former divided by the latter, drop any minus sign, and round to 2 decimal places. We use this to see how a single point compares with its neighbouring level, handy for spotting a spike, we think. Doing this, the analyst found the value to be 1.05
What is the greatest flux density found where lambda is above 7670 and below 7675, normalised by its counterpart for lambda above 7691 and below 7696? 1.08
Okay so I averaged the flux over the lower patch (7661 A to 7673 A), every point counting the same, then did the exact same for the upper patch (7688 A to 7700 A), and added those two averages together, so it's 17.9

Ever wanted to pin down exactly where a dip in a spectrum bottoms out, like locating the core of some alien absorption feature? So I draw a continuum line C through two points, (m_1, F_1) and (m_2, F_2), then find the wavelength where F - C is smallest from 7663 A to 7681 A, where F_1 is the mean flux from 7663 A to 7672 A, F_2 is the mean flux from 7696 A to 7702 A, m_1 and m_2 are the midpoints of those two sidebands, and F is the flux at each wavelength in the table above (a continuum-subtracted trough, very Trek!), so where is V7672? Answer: 7663.74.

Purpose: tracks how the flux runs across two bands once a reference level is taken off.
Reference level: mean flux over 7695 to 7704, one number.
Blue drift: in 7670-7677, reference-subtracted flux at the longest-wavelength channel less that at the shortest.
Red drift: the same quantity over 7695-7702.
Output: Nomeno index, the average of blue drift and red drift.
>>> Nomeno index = 0.02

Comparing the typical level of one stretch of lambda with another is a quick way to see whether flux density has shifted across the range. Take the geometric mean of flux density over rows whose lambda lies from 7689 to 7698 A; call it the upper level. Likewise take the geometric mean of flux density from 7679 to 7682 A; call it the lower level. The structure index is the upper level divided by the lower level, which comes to 0.961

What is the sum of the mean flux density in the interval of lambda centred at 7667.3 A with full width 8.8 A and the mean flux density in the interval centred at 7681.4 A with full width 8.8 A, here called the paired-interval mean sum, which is 18.2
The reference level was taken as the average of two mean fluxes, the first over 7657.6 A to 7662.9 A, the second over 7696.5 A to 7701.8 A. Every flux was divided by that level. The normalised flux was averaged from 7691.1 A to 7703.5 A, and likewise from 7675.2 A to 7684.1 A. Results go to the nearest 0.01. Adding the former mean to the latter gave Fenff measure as 1.92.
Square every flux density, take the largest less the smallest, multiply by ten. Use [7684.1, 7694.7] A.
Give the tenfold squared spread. 113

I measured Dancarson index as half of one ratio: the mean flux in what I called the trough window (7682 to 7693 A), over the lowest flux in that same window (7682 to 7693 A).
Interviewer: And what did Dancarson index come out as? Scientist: 0.526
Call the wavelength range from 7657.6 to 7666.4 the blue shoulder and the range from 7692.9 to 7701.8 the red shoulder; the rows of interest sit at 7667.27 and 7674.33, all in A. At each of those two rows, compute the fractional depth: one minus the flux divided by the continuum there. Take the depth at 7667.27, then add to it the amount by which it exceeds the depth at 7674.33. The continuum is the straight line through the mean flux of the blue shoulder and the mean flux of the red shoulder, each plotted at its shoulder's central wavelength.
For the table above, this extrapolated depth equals -0.11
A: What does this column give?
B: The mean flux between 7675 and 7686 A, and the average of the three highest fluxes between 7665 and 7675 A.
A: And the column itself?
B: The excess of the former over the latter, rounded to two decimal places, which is -0.73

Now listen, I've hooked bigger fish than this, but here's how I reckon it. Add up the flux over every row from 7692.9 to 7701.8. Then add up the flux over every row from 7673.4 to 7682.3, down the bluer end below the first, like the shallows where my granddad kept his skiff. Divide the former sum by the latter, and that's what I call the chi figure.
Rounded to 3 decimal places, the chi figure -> 0.945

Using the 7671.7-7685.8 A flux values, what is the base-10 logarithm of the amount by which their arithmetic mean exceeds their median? -1.4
